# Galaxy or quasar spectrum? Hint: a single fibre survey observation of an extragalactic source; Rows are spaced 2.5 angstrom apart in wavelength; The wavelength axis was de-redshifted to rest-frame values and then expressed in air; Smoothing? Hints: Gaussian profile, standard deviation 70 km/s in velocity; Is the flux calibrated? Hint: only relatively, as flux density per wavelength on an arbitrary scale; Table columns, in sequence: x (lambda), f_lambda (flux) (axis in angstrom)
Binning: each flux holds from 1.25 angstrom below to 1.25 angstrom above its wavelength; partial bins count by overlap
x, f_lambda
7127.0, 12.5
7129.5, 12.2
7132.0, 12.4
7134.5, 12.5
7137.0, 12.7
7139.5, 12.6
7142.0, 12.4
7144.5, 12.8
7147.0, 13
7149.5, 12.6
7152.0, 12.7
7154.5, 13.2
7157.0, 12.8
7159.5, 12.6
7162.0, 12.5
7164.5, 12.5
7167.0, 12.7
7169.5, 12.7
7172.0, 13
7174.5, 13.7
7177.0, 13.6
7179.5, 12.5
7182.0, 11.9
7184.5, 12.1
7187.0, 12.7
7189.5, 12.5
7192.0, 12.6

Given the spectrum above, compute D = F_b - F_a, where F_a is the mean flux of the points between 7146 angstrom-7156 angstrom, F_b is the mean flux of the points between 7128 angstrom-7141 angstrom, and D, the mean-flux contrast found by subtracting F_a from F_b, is -0.4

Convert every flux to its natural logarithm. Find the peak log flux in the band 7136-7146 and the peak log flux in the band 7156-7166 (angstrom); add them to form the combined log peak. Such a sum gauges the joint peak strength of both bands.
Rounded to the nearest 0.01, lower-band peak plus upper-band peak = 5.10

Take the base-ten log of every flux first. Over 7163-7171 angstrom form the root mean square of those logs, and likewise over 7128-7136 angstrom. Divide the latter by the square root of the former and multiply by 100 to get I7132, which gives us 104.1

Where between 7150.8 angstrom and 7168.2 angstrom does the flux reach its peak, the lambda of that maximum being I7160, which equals 7154.5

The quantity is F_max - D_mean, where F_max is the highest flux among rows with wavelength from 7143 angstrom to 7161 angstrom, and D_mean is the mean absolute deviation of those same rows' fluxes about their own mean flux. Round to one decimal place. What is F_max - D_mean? 13.0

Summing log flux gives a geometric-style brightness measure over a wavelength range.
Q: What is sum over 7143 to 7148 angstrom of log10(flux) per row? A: 2.22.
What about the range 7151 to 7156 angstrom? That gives 2.22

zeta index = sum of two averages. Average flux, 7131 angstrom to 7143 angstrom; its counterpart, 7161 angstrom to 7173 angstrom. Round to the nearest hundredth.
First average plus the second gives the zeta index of 25.20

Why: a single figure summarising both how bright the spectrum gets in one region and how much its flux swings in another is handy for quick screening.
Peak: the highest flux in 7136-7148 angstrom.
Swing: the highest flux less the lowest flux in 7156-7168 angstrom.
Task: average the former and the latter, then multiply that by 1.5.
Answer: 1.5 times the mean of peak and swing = 10.0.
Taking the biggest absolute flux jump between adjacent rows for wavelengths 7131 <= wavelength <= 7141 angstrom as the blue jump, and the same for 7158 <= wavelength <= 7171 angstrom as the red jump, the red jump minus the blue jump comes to 0.00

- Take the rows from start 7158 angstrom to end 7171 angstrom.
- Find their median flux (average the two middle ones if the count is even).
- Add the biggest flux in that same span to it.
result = 25.3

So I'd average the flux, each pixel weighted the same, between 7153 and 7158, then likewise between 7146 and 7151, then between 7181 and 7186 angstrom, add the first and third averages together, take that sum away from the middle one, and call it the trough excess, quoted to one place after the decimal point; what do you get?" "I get -12.2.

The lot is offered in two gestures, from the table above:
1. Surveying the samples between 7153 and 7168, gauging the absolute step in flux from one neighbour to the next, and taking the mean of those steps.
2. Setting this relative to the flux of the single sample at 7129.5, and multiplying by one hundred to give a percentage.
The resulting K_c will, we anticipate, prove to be 1.5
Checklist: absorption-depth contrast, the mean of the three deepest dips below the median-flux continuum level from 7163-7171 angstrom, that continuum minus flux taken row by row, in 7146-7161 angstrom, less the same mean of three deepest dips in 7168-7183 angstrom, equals -0.27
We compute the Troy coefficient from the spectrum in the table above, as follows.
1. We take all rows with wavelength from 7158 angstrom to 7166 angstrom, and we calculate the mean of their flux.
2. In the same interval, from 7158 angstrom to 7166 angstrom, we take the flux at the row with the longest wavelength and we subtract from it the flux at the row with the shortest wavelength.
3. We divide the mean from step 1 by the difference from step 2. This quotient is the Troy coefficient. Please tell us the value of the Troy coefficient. -125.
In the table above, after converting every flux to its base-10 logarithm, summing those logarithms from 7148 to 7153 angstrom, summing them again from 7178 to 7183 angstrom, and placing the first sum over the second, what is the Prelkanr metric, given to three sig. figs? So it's 1.01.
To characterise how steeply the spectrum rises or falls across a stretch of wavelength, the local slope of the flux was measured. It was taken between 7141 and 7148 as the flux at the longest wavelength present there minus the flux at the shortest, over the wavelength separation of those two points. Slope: 0.12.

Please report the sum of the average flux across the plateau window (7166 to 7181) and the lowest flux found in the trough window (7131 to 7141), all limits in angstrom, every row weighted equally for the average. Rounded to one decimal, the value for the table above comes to 25.4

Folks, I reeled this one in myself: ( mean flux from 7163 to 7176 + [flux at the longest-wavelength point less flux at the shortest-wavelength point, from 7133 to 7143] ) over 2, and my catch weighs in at 6.4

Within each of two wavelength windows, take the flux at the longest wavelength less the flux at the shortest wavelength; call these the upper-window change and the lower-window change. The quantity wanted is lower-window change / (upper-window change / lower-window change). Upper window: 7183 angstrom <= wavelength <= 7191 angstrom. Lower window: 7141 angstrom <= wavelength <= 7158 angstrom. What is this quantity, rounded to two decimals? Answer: 0.40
